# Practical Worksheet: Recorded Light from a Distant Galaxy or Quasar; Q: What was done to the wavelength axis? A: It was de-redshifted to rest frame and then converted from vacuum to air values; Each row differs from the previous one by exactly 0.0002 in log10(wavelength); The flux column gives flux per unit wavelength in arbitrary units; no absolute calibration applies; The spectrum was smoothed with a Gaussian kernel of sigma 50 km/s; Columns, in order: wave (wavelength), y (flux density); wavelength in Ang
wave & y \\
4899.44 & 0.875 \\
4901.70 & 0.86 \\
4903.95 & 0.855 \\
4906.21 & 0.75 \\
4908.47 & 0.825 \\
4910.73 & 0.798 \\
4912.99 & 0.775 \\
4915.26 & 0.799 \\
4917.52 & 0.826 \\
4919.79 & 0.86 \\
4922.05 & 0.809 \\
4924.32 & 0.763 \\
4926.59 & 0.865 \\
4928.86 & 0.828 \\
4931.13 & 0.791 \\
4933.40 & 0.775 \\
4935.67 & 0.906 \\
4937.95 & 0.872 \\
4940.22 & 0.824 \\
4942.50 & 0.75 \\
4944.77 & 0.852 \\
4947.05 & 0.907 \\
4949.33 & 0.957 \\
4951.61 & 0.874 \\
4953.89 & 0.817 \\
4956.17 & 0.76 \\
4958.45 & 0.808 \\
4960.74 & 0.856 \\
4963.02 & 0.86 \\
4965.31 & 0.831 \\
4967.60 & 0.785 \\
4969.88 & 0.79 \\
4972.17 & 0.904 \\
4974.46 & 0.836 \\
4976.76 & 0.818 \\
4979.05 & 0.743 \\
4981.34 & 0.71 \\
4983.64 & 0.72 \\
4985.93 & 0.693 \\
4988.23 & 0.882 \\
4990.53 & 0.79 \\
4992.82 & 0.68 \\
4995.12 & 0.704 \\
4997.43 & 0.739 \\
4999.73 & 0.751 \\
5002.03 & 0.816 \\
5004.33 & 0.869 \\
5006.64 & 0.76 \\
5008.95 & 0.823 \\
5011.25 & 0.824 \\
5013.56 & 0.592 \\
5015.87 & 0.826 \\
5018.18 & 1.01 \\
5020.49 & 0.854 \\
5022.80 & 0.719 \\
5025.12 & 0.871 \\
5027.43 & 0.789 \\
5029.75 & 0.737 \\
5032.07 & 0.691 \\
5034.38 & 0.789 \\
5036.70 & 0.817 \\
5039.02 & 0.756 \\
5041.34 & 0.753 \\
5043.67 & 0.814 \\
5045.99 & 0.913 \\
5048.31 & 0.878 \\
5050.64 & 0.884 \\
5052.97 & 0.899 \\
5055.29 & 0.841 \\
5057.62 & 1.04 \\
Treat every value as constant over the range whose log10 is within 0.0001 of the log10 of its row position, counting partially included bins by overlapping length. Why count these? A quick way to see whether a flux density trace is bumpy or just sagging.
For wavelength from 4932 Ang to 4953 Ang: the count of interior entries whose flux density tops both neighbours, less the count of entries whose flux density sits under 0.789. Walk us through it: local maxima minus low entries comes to 0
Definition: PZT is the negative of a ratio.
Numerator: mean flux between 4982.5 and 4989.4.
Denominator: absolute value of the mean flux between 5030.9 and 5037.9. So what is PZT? -1.00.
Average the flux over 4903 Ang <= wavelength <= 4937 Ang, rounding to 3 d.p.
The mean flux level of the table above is 0.815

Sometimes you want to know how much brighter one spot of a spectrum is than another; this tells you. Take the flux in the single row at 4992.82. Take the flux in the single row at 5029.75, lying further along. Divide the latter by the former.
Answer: 1.08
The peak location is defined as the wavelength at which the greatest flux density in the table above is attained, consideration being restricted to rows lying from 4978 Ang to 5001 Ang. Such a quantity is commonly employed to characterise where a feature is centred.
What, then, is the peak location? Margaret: 4988.23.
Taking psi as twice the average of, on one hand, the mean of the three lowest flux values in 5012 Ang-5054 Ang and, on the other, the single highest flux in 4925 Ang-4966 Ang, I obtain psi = 1.62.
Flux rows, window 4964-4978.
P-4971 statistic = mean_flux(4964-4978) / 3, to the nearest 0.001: 0.276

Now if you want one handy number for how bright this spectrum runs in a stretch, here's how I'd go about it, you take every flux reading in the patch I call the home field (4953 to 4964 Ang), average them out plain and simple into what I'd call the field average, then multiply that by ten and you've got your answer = 8.20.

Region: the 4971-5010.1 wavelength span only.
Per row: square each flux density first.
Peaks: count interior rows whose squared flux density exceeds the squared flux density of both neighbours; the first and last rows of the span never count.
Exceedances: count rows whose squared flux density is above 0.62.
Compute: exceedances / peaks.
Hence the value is 2.7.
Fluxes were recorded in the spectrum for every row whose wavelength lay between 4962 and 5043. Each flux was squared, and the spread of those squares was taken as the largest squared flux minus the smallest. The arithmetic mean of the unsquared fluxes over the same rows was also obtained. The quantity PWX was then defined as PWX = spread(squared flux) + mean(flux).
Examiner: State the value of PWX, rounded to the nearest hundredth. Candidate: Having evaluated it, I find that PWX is 1.46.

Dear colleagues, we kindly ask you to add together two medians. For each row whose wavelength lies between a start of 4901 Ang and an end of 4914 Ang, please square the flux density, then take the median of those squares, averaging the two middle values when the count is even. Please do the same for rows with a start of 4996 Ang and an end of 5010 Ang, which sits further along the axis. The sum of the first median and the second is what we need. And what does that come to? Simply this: 1.28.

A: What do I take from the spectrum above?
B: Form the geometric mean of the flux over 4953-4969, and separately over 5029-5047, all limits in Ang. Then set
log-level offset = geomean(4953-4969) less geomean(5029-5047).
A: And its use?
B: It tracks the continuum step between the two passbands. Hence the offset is 0.035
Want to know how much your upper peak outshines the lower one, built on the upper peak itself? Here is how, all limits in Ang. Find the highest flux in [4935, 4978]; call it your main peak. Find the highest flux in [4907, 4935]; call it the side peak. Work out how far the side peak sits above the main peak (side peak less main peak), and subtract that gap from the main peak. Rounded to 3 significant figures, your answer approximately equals 1.05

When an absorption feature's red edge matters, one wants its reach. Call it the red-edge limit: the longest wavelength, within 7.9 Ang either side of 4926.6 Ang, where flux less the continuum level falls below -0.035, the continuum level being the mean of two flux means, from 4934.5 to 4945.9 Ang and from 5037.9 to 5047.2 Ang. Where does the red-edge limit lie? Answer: 4933.40 Ang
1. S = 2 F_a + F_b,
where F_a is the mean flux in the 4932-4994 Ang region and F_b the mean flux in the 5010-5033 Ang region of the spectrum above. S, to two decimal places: 2.42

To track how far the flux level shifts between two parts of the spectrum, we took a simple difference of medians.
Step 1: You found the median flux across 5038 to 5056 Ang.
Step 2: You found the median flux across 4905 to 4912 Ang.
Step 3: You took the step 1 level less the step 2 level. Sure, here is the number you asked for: 0.06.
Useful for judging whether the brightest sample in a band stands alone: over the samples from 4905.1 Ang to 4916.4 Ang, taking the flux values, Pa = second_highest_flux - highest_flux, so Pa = -0.026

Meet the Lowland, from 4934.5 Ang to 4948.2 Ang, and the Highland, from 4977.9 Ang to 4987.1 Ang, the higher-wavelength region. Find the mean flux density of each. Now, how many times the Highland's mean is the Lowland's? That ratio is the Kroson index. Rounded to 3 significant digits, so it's 1.19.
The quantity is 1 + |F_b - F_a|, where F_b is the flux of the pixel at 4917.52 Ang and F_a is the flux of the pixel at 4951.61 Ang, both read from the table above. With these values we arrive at 1.05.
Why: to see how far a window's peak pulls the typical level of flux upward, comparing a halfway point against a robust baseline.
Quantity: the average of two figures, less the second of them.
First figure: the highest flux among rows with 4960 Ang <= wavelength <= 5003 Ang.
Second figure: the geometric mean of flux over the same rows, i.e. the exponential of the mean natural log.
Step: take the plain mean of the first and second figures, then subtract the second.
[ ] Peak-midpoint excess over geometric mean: 0.061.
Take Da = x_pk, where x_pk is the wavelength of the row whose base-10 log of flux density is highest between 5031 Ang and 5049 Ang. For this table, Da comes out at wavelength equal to 5045.99 Ang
